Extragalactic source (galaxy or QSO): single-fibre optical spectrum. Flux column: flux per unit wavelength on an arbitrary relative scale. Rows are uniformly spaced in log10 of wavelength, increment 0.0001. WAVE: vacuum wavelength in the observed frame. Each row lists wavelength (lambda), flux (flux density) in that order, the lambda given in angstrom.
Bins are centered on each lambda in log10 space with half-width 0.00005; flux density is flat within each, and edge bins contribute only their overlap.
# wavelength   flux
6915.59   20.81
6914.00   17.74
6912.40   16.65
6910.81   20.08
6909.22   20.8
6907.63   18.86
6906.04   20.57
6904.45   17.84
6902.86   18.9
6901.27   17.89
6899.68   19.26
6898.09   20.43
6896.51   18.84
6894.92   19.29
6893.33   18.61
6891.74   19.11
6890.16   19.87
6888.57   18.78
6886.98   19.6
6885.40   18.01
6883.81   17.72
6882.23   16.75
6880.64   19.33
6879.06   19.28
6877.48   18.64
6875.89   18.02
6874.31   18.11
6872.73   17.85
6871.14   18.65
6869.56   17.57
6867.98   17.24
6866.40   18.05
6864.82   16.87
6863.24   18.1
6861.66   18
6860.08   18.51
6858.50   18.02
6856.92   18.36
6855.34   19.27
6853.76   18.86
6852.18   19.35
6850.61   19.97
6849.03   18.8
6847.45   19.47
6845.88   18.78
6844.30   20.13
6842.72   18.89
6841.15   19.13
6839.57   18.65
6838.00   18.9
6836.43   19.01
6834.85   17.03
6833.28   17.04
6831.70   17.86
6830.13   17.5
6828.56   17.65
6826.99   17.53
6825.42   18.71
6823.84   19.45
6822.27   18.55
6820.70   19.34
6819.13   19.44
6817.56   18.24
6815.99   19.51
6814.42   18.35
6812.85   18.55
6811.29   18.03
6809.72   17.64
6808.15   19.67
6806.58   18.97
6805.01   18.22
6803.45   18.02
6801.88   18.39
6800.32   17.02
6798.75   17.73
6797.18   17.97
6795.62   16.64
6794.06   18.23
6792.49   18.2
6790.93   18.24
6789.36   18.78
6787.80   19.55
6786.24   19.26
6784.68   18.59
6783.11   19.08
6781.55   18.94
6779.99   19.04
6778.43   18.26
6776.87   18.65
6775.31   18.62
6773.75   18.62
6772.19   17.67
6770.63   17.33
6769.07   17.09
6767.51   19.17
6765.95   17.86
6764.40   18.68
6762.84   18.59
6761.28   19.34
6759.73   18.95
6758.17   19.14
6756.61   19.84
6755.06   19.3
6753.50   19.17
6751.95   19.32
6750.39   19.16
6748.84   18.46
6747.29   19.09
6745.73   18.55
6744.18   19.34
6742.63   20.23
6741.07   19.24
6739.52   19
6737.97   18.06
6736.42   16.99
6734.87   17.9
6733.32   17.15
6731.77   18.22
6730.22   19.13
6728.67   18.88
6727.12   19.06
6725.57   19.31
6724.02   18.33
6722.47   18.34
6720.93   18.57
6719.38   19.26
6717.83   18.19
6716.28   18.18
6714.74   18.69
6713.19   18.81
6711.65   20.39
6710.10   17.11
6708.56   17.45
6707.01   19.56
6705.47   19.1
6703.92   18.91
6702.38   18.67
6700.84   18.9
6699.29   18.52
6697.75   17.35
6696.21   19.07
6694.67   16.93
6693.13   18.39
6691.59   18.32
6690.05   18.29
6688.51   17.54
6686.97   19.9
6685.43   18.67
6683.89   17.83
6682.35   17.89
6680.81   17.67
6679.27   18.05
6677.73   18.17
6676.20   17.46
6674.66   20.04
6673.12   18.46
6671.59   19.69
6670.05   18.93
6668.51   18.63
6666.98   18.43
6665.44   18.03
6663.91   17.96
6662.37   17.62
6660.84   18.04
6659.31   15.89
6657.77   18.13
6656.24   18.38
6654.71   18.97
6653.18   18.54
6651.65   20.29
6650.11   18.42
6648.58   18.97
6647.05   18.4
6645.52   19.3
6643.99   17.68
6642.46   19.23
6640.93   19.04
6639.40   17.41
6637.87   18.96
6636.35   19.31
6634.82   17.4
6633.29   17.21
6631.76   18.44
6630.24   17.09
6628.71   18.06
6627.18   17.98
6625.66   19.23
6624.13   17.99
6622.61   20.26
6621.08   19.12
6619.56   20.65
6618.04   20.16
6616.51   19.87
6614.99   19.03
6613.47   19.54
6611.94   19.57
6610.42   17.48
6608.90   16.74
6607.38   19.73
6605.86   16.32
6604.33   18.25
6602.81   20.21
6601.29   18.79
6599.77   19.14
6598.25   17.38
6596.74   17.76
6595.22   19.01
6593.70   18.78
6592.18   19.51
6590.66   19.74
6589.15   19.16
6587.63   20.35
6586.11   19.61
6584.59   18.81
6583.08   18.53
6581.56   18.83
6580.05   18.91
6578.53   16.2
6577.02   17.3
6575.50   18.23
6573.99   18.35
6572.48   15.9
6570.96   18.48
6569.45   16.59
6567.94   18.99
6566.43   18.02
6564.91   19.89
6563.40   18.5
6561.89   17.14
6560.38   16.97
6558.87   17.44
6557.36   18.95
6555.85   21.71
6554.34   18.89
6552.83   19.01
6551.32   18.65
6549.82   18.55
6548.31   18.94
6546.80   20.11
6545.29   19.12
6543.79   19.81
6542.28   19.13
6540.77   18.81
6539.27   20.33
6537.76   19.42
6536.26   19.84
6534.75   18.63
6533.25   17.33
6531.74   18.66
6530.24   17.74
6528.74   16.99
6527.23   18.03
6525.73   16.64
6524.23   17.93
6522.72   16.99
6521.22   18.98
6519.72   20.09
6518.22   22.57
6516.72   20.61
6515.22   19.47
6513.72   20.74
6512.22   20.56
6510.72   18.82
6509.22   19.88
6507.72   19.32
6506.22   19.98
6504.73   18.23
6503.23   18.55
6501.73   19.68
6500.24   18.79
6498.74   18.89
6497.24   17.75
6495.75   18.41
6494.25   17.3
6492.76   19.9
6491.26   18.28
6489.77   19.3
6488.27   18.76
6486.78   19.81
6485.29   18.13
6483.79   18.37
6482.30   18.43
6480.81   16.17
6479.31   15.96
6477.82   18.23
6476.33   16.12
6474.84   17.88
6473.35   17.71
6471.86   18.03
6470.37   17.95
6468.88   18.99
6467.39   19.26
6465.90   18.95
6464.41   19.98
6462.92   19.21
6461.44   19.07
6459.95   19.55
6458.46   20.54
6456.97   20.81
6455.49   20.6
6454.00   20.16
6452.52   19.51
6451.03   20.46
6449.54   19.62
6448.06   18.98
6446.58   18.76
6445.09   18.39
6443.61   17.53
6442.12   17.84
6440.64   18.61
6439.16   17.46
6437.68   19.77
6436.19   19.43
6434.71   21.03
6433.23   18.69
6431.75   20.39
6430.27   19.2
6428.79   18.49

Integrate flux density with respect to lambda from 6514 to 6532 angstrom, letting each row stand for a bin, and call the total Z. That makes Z 338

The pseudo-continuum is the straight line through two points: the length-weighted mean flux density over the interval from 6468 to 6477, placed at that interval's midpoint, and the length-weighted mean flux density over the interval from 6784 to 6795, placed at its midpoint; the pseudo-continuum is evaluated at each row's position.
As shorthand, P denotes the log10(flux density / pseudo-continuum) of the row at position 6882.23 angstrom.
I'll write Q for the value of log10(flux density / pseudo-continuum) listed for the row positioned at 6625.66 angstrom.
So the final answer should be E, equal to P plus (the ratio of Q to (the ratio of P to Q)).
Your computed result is -0.06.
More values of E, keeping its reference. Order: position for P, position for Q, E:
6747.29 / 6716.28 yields 0.02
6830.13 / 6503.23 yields -0.04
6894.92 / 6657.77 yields 0.01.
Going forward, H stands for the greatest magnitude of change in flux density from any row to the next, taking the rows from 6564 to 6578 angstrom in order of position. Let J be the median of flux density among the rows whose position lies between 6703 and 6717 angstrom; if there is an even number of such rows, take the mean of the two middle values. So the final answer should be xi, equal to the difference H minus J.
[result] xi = -16.2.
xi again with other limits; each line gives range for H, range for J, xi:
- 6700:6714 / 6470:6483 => -14.6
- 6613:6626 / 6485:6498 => -16.1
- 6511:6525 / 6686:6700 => -15.8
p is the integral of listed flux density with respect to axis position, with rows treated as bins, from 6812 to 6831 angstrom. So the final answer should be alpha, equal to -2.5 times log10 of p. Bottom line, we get -6.4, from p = 353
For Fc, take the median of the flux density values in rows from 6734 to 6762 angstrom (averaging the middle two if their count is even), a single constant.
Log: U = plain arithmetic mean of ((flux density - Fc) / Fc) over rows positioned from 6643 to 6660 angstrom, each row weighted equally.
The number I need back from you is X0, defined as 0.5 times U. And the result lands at -0.018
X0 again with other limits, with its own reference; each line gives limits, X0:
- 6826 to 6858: -0.014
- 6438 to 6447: -0.027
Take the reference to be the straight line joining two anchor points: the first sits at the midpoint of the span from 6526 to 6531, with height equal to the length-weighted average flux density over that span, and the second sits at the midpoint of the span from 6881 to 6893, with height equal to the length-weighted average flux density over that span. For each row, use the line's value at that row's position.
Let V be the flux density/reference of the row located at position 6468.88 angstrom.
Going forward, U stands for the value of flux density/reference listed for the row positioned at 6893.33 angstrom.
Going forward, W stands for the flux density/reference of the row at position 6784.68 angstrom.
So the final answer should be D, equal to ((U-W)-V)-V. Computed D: -2.21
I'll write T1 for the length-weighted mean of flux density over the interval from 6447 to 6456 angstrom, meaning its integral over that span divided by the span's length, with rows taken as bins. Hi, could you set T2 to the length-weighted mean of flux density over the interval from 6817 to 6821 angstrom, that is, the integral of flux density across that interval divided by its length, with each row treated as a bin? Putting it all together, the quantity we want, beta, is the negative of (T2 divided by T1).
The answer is -0.96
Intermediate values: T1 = 19.8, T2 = 19.0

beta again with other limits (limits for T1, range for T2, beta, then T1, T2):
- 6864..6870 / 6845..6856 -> -1.10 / 17.4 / 19.2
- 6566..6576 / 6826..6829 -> -0.99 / 17.8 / 17.7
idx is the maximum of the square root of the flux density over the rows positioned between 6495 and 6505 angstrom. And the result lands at 4.44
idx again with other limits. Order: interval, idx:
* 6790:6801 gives 4.27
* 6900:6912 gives 4.56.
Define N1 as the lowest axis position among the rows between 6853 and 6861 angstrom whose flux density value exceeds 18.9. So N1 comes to 6855.34 angstrom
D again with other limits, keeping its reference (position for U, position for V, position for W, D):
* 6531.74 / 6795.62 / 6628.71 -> -1.77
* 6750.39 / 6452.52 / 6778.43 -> -2.20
